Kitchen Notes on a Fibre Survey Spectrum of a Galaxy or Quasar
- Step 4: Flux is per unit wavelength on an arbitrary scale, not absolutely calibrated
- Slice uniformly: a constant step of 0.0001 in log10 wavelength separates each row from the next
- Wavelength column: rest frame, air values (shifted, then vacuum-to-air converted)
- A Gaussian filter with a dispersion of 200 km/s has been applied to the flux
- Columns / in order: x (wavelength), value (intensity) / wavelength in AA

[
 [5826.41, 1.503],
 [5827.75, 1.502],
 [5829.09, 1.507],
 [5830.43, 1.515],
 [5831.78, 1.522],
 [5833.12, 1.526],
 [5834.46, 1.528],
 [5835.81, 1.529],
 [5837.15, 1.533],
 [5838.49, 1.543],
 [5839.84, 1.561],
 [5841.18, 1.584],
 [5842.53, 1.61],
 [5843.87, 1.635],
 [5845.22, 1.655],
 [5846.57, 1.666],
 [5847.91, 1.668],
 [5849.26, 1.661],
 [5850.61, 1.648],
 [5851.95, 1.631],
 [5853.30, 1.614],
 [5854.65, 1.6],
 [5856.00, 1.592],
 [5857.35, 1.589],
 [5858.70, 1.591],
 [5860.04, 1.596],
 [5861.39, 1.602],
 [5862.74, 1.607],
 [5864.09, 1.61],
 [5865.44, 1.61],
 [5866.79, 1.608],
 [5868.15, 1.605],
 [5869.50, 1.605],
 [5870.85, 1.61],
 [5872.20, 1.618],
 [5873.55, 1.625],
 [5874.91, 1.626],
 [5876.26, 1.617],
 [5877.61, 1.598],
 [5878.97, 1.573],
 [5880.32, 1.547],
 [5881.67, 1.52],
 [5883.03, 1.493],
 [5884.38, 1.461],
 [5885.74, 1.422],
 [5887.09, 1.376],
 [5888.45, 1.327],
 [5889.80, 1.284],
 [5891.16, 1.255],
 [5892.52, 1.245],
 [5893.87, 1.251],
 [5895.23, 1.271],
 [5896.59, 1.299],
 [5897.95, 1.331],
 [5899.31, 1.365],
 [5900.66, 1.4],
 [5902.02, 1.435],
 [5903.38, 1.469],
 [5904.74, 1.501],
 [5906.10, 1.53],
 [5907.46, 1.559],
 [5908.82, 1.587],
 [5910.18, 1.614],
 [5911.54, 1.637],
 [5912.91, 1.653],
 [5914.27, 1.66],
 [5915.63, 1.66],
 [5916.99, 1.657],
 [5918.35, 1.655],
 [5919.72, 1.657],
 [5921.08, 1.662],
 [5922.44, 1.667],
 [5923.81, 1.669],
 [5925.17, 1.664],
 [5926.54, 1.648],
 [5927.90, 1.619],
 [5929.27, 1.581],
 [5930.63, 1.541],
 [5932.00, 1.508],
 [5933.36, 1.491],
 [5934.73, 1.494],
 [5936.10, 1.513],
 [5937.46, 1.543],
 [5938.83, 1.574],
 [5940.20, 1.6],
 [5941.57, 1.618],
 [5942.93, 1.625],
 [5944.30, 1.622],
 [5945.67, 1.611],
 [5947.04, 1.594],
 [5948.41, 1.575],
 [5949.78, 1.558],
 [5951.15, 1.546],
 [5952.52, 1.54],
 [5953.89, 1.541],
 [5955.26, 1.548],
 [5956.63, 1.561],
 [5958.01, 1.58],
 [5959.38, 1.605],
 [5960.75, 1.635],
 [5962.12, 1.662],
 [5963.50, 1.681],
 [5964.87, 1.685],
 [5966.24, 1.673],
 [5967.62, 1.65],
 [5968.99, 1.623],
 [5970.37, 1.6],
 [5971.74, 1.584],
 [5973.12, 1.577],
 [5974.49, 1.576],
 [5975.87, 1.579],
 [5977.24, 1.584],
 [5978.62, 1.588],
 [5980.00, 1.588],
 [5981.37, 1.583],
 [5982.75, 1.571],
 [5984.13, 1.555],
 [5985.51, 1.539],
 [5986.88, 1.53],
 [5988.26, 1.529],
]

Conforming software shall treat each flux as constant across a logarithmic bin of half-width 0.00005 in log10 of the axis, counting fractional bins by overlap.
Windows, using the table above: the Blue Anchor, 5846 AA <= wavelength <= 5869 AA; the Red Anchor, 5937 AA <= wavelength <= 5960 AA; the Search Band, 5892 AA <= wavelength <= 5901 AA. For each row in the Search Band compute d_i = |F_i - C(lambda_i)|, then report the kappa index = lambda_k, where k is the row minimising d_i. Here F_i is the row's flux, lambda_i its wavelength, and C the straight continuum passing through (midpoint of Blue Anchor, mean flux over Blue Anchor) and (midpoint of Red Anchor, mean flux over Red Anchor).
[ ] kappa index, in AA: 5900.66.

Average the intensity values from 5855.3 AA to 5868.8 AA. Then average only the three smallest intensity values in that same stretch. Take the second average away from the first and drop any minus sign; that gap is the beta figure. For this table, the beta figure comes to 0.010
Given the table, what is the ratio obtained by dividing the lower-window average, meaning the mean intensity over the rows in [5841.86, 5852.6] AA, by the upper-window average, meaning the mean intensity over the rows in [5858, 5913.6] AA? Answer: 1.10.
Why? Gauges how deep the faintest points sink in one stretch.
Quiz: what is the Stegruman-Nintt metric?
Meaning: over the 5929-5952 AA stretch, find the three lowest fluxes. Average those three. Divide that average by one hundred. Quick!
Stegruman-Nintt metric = 0.0150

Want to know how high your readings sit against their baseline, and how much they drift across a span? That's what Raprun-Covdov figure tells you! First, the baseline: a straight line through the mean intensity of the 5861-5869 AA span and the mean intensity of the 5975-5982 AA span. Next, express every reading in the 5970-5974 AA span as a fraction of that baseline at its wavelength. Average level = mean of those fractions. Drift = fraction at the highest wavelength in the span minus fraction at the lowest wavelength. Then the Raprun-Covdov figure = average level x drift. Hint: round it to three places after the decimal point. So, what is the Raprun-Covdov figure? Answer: -0.014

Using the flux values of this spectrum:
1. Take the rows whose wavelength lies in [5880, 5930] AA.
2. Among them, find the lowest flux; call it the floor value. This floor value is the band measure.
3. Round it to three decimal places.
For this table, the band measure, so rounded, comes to 1.245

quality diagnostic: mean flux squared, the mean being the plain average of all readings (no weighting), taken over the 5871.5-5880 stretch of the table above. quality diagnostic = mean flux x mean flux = 2.6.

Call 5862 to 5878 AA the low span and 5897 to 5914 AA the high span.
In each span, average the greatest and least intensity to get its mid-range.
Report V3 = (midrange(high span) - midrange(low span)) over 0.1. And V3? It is -1.2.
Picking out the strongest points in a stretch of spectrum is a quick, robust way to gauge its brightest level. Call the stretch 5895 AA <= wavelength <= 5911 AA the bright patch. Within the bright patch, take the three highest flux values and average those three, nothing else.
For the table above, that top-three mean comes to 1.59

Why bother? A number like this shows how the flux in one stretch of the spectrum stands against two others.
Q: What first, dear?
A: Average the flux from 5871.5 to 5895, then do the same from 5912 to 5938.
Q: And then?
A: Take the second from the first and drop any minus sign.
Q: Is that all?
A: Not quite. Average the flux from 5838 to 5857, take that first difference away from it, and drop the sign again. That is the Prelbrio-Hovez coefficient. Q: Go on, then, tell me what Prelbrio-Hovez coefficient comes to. 1.47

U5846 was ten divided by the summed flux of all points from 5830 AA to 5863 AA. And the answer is 0.251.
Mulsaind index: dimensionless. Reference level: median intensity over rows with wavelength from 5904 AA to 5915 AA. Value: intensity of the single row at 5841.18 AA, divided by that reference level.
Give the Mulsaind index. 0.99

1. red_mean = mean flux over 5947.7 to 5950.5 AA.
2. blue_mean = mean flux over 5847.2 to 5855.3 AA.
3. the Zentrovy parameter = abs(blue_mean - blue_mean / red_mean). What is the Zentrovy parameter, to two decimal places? 0.59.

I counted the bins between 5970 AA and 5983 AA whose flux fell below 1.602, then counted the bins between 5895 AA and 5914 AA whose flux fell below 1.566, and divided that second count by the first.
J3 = 1.0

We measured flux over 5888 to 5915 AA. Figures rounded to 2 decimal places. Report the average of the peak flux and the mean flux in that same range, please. 1.55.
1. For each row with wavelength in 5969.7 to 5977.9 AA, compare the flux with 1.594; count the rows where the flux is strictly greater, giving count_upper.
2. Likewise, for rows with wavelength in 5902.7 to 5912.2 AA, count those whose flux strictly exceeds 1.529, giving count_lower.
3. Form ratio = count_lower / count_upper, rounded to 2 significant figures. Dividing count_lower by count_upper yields 5.0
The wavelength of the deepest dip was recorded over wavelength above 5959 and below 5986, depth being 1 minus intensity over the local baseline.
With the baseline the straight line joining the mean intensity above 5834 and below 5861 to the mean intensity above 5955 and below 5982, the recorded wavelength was 5985.51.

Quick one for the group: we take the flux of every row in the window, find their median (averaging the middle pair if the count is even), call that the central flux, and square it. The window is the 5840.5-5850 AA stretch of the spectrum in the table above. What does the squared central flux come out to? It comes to 2.74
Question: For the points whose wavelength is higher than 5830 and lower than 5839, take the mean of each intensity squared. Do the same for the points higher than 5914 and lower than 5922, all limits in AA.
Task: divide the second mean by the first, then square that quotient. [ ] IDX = 1.39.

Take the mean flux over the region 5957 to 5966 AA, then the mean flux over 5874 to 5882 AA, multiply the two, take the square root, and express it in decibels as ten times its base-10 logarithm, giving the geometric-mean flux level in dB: 2.07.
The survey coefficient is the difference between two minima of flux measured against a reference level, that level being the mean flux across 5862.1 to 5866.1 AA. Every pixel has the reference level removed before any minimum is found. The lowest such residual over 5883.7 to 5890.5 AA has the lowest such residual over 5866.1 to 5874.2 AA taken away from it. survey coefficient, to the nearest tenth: -0.3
